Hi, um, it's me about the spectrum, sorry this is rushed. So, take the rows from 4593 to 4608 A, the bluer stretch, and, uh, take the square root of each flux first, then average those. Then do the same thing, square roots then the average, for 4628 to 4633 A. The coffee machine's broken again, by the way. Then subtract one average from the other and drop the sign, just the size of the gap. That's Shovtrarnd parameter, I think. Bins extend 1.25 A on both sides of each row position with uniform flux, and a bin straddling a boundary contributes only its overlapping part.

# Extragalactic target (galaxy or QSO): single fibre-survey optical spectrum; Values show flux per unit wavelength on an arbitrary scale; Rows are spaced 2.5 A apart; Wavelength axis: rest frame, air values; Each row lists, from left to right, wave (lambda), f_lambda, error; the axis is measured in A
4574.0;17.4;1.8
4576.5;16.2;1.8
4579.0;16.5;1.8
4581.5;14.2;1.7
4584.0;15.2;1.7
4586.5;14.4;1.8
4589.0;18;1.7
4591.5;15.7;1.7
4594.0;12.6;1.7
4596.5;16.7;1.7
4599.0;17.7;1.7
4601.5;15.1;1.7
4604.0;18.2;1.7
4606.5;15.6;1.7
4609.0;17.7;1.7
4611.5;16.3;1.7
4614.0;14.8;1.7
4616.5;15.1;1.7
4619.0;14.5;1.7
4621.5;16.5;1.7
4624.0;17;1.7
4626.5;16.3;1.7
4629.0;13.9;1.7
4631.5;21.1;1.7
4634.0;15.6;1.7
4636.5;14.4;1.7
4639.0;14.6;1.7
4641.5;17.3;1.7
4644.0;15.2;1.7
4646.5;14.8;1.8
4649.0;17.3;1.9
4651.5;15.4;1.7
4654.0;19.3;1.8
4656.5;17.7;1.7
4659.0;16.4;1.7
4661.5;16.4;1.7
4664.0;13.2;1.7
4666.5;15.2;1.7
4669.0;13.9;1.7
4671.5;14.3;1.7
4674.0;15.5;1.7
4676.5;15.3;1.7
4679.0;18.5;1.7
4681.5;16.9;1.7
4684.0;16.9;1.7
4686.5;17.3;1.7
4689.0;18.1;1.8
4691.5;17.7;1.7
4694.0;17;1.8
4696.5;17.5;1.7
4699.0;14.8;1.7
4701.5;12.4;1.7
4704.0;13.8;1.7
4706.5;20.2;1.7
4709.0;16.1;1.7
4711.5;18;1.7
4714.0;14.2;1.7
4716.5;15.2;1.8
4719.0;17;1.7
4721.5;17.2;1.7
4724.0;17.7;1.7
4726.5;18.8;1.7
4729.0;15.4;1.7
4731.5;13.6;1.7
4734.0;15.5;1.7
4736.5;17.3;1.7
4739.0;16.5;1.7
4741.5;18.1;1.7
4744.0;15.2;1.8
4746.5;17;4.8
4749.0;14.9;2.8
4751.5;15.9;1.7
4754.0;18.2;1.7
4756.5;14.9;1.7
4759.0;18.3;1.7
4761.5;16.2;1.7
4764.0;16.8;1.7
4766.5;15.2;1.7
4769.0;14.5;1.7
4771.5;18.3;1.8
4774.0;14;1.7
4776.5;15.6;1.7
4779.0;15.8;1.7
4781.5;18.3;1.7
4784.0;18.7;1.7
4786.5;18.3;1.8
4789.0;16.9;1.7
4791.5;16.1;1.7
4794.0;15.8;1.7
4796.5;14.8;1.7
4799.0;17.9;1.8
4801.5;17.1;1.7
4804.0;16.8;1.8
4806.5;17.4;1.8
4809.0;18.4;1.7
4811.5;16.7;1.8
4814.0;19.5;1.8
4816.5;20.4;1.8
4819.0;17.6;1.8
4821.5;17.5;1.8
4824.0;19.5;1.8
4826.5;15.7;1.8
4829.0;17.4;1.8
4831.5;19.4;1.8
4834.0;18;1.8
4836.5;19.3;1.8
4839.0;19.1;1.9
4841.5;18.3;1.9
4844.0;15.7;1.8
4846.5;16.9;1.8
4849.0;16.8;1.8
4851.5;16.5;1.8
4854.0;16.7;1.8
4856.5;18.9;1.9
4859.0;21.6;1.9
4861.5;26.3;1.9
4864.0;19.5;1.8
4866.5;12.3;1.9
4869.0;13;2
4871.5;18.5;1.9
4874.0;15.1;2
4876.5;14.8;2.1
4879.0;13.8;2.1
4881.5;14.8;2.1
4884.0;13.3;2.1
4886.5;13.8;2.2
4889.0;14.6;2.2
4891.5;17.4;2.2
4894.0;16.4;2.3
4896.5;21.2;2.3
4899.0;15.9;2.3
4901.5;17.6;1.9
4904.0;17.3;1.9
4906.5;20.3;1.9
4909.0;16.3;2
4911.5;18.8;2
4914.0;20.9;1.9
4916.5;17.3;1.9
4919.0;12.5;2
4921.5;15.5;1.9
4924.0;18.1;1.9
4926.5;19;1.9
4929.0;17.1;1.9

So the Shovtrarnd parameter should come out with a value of 0.17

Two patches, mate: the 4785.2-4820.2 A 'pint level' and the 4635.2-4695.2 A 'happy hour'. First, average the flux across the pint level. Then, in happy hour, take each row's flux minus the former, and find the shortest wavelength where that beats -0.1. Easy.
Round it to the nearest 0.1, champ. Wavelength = 4654.0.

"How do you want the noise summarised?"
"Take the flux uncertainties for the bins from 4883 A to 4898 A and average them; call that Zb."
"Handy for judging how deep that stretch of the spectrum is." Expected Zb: 2.22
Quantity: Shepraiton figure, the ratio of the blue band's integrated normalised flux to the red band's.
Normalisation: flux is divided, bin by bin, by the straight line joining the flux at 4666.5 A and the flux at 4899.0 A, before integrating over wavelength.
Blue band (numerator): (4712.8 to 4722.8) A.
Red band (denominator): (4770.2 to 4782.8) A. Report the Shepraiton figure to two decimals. 0.78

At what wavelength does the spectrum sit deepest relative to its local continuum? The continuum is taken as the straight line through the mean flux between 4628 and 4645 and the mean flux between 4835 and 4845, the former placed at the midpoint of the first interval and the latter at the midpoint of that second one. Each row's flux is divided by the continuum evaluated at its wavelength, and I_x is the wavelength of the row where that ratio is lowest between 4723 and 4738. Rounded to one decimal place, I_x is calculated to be 4731.5 A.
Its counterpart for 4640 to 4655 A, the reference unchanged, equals 4646.5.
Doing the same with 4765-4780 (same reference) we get 4774.0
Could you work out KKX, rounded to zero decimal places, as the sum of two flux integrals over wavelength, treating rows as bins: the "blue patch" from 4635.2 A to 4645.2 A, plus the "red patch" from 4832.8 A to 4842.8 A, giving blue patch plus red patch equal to 340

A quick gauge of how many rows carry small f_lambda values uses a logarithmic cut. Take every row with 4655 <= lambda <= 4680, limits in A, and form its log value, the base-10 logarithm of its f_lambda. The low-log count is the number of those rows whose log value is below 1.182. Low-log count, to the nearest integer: 4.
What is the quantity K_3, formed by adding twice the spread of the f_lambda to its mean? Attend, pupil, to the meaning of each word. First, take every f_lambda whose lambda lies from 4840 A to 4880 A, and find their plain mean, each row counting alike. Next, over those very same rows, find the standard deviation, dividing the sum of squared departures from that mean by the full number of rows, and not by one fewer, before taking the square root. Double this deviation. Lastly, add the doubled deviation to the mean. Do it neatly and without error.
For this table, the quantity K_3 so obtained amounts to 23.9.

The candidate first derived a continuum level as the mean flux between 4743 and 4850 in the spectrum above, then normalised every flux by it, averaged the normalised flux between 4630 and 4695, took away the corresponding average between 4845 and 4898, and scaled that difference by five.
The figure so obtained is -0.12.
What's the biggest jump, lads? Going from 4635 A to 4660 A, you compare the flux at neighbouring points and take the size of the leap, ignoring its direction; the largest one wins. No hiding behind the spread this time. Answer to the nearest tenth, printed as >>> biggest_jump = 3.9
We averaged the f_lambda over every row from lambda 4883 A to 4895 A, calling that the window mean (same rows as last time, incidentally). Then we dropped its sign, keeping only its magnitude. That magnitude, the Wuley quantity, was 15.1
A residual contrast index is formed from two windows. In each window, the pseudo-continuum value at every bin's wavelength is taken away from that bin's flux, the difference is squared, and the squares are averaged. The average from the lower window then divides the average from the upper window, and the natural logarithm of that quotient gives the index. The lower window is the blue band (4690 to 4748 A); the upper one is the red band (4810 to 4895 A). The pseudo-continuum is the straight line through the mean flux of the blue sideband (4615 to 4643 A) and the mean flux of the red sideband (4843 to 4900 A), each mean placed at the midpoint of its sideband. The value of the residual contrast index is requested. 0.90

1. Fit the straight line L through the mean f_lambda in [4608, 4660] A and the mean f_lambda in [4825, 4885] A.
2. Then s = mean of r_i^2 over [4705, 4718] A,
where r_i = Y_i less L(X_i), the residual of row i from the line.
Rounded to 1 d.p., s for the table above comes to 4.6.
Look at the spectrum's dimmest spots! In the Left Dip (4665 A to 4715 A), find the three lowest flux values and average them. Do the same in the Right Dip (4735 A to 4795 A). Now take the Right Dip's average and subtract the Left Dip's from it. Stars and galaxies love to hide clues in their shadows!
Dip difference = 1.10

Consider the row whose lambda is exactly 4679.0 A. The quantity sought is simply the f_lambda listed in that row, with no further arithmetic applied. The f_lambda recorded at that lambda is 18.5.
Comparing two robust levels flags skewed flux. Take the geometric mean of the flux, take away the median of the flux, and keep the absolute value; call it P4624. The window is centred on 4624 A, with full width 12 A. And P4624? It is 0.71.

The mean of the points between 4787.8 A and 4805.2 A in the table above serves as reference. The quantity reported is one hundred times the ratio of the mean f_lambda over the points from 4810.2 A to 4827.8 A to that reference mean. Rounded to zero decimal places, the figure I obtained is 110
